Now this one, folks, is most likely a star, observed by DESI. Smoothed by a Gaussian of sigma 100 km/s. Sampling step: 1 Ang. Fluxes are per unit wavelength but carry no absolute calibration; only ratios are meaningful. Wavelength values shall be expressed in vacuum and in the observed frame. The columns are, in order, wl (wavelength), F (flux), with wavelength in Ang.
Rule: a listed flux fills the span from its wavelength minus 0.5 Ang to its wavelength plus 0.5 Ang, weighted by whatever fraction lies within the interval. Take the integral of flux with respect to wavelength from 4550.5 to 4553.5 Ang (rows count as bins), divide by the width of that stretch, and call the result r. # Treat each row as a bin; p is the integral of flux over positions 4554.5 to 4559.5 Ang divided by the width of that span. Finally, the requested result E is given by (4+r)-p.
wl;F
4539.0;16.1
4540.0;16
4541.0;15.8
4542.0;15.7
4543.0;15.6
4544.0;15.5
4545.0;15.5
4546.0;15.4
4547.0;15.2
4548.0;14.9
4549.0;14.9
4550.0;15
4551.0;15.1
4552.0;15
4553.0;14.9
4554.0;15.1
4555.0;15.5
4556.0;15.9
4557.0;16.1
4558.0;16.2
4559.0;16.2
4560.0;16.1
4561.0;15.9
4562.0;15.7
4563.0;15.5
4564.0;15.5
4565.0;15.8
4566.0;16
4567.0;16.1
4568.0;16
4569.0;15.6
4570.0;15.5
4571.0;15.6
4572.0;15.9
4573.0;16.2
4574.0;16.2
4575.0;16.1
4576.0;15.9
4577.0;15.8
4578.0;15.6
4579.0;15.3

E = 3.0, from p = 16.0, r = 15.0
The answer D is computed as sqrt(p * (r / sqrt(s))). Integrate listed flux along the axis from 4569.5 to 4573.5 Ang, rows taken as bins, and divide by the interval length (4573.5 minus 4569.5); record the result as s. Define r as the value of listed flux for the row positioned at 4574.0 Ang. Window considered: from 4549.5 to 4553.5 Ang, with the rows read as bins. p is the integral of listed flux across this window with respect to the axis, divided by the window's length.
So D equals 7.819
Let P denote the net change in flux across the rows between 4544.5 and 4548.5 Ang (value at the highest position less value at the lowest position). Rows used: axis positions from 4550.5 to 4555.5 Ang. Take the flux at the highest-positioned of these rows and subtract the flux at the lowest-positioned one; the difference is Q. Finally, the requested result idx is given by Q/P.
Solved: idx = -0.7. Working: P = -0.60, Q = 0.4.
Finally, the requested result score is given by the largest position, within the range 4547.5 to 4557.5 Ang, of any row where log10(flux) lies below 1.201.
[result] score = 4555.0 Ang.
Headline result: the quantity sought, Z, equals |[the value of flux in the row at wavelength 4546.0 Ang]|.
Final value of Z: 15.4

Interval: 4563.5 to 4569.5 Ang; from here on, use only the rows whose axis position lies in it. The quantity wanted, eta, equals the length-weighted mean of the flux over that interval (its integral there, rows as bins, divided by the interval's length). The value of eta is 15.8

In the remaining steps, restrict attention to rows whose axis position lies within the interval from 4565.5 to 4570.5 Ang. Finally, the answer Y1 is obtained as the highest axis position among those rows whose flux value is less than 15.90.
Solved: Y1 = 4570.0 Ang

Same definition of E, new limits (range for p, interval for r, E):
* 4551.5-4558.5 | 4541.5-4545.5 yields 4.0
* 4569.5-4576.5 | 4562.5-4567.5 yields 3.9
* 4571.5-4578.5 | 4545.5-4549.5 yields 3.1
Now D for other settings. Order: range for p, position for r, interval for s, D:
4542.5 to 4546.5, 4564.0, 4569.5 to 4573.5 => 7.774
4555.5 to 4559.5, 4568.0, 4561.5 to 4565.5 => 8.073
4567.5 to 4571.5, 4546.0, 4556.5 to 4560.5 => 7.750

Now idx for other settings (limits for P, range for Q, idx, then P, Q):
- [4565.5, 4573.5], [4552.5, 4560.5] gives 6.0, 0.20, 1.2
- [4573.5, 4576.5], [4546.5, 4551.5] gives 0.3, -0.30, -0.1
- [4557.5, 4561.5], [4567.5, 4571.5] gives 1.3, -0.30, -0.4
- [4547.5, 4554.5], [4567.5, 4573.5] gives 1.0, 0.20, 0.2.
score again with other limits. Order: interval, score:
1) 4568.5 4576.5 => 4571.0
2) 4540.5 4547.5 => 4547.0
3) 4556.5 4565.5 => 4565.0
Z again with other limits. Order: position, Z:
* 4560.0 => 16.1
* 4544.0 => 15.5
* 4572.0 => 15.9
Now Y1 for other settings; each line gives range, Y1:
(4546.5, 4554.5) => 4554.0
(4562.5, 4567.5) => 4565.0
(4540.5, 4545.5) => 4545.0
